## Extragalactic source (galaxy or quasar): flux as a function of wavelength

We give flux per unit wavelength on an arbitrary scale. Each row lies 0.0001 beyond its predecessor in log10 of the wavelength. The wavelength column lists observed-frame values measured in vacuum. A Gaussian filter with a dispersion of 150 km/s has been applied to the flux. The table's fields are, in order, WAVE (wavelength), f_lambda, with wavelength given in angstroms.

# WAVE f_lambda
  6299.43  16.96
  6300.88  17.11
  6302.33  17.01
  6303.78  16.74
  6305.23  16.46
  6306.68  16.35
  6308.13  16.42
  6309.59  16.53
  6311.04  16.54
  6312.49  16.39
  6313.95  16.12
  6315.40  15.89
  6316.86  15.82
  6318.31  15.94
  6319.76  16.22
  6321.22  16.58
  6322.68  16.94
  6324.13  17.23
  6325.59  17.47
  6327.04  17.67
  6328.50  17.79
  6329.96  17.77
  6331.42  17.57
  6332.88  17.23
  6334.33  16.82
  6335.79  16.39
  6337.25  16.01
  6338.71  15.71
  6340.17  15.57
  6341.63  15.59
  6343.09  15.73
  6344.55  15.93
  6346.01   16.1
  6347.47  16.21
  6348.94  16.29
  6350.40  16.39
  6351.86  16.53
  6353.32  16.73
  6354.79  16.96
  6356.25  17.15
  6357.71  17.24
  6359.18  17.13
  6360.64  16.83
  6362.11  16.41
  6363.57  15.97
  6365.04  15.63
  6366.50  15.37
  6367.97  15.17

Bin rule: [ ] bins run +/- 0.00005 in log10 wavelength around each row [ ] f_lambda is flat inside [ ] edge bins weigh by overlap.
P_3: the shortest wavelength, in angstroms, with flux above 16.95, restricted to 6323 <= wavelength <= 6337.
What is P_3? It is 6324.13 angstroms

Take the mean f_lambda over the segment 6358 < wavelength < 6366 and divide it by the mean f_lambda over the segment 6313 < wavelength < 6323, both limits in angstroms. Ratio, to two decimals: 1.01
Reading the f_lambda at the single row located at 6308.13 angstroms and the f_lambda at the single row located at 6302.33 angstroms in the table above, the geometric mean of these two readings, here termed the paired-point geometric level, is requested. 16.7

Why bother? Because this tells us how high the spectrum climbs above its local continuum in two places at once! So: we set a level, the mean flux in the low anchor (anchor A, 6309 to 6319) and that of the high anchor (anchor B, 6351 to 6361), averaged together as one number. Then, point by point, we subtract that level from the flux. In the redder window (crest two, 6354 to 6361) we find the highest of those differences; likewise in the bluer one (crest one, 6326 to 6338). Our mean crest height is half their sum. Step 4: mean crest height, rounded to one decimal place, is 1.0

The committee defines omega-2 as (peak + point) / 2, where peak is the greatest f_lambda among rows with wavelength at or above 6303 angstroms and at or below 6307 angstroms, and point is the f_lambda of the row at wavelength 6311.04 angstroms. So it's 16.6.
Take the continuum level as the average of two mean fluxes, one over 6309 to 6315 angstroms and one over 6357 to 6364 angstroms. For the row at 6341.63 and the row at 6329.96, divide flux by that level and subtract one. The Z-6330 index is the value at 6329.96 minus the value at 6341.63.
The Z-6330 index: 0.132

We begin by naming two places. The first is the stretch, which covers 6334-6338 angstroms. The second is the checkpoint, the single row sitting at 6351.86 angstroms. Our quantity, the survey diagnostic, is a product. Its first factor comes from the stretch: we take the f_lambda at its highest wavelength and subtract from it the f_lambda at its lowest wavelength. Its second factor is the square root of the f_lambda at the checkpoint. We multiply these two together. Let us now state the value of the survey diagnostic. -3.3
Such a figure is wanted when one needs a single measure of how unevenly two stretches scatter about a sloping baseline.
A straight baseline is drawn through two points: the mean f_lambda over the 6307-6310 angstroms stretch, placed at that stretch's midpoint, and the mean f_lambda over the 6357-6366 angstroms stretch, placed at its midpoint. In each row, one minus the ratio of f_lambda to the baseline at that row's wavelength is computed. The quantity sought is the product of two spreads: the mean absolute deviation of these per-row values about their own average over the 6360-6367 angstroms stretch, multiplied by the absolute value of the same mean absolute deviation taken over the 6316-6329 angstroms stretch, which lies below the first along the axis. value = 0.0011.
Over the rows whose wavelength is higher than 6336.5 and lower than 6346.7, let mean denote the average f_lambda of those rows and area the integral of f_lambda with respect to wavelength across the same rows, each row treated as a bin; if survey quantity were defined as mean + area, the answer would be 177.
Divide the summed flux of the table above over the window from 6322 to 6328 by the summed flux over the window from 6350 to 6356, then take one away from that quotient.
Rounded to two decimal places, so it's 0.04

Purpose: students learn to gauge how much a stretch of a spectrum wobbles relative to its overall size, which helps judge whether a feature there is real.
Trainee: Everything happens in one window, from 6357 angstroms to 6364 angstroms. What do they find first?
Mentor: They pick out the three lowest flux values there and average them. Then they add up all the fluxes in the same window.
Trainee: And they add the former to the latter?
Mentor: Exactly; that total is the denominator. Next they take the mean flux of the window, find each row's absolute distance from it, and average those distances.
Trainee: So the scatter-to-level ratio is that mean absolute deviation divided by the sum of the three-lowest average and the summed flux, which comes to 0.0042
